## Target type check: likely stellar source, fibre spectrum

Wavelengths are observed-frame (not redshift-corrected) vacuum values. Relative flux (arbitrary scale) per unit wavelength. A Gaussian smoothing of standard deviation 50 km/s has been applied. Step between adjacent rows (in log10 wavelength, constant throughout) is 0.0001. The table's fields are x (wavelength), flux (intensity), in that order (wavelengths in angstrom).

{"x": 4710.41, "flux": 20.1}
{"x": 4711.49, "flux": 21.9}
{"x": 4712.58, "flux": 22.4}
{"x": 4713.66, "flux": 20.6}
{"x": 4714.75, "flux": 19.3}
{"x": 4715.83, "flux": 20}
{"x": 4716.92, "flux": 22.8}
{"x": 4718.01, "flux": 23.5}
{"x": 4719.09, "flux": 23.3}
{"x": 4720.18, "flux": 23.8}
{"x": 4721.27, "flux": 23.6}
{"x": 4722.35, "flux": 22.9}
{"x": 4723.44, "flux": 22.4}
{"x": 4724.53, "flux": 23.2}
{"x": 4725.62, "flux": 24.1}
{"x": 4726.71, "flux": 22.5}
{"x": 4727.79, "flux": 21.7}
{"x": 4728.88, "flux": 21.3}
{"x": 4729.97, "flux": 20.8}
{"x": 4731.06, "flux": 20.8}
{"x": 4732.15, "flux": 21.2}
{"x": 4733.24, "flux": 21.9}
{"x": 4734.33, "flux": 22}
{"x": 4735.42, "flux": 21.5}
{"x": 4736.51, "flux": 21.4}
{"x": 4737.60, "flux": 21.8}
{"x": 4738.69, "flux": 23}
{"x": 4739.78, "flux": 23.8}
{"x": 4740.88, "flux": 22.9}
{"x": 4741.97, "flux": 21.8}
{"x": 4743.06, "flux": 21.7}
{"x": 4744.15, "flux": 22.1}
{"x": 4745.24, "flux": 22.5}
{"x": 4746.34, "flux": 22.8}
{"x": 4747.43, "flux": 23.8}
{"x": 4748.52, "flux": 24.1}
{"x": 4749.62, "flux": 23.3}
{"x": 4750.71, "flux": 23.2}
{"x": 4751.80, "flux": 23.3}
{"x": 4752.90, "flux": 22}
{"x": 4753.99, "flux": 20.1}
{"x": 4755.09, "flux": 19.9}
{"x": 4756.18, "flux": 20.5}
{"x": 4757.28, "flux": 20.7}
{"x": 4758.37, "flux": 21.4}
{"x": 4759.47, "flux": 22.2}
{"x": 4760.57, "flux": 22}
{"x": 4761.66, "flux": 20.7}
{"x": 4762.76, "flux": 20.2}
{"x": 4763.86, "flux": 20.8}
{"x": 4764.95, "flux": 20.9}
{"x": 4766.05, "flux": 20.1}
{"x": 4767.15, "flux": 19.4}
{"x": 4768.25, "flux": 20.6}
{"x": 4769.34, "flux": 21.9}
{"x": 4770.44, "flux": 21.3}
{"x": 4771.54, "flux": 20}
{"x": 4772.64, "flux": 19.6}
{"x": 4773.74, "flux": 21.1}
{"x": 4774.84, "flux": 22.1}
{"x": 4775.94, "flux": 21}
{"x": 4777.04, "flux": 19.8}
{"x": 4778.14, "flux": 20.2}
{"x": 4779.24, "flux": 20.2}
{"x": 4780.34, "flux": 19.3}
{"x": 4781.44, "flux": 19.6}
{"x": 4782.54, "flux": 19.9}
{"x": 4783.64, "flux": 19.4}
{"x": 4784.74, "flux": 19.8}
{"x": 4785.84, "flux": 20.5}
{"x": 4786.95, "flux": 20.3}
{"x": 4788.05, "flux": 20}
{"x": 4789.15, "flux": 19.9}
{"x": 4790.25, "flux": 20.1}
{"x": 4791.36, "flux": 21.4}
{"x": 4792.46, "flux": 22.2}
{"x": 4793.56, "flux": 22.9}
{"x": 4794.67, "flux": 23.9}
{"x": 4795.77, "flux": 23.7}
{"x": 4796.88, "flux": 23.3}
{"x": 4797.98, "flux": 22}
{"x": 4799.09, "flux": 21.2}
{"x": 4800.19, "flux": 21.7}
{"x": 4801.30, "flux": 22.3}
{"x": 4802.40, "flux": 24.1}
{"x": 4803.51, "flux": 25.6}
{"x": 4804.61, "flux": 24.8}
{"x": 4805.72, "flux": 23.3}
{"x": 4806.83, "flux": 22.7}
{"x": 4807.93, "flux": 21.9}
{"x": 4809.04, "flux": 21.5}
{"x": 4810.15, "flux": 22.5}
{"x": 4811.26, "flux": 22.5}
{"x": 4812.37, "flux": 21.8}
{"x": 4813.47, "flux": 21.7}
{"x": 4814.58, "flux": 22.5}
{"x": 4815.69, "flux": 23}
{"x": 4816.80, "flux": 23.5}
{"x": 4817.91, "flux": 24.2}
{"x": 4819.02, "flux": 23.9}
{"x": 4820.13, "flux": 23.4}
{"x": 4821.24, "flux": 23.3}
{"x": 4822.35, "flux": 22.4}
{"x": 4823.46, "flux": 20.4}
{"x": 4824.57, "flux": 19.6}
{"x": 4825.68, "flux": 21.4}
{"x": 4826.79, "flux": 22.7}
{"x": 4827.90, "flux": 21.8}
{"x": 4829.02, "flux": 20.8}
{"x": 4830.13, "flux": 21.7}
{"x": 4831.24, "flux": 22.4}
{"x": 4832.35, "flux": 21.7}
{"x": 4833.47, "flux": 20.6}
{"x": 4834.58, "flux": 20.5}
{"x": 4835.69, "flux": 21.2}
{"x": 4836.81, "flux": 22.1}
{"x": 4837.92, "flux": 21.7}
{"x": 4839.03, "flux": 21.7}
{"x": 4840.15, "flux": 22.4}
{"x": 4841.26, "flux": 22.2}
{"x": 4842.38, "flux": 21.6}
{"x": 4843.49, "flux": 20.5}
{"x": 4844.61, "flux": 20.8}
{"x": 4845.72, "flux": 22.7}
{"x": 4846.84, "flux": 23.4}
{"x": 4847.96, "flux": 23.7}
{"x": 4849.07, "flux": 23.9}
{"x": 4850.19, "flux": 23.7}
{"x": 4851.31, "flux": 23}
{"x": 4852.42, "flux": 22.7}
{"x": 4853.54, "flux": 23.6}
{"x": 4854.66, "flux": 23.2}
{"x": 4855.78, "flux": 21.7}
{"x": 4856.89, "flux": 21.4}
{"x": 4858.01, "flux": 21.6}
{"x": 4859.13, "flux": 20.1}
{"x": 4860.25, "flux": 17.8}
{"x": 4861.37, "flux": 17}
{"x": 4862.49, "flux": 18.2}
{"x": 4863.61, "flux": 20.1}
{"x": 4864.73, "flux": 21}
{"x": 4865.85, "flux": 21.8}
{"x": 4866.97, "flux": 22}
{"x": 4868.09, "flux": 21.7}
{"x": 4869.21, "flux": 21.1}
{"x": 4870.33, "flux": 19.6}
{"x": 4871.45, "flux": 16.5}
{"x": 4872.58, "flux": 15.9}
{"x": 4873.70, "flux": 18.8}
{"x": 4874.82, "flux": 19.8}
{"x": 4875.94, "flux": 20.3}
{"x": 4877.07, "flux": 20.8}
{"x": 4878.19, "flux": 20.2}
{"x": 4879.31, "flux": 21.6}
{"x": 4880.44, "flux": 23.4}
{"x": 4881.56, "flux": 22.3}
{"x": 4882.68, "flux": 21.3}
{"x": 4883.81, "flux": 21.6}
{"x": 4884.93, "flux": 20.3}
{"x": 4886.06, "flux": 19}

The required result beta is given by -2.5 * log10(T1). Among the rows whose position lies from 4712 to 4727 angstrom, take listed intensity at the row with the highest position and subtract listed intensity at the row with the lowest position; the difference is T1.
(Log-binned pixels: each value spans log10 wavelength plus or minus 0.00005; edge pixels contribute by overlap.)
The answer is 2.5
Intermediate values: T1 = 0.1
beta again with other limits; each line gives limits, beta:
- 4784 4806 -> -1.4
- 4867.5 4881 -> -0.6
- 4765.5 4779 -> 2.5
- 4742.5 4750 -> -0.5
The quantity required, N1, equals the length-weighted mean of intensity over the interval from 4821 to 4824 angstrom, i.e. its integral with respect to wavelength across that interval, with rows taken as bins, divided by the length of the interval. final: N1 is 21.9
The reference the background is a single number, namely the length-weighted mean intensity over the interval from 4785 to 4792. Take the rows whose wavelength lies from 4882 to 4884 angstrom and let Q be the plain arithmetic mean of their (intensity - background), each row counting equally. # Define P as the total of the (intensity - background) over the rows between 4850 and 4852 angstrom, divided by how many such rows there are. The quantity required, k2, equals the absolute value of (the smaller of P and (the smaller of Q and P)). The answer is 1.09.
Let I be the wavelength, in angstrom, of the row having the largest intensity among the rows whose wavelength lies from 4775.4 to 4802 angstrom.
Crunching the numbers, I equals 4794.67 angstrom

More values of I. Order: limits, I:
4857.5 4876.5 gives 4866.97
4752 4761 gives 4759.47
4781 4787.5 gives 4785.84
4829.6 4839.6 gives 4831.24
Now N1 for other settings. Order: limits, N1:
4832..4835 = 20.9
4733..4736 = 21.8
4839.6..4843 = 22.1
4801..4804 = 24.1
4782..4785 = 19.7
